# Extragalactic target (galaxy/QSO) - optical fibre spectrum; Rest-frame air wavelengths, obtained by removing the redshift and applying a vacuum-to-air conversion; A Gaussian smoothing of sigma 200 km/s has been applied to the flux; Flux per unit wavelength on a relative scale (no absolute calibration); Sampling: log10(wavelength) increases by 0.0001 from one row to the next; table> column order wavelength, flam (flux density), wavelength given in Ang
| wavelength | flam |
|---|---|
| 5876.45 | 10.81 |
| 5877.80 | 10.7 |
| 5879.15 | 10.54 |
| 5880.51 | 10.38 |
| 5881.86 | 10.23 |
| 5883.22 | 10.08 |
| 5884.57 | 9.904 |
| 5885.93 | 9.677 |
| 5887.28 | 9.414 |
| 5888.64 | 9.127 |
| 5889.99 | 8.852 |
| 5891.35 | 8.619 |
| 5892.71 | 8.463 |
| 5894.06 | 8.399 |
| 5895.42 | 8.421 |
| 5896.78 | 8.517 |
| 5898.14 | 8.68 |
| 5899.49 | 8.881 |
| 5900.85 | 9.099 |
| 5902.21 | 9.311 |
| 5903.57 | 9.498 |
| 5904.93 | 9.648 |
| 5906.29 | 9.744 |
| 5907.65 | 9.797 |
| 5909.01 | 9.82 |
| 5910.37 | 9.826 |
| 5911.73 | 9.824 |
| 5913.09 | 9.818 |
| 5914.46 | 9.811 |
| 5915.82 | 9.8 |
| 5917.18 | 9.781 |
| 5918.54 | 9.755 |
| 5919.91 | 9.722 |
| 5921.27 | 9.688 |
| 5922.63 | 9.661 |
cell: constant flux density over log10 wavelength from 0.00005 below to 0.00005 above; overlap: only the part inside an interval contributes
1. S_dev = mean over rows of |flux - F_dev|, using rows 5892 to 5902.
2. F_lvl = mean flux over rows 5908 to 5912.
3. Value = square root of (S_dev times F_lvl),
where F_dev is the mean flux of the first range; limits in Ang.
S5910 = 1.4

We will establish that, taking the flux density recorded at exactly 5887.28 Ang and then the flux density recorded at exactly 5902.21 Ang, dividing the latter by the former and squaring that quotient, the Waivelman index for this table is 0.98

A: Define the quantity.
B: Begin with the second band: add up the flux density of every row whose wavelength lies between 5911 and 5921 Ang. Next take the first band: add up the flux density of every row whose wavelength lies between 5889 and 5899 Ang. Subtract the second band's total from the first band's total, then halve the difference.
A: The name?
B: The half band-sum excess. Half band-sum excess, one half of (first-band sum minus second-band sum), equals -4.3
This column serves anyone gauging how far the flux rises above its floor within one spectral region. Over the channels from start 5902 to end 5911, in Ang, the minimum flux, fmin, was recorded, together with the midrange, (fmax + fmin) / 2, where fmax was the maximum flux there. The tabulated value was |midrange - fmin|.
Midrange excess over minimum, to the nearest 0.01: 0.26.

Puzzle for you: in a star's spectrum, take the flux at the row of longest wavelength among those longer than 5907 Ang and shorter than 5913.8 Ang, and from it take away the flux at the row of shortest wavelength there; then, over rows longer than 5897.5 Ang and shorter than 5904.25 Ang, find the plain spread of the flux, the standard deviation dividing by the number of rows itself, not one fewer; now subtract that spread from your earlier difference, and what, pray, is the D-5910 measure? -0.3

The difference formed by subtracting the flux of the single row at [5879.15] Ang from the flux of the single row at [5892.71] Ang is -2.1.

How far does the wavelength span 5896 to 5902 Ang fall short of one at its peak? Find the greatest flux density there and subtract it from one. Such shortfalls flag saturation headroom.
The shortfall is -8.1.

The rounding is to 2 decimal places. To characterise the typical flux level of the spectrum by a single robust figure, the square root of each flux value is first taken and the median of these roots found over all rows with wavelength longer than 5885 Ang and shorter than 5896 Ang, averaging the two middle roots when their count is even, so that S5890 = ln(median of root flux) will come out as 1.08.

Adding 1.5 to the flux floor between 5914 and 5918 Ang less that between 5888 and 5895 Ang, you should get 2.9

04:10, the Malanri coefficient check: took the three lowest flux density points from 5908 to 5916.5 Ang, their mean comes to 9.8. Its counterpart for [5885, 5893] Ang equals 8.6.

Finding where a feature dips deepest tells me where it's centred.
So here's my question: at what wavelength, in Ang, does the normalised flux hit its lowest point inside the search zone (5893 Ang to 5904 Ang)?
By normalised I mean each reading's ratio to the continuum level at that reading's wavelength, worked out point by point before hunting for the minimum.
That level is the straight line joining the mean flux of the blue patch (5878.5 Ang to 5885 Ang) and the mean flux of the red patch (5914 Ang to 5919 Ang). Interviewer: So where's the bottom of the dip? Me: 5894.06 Ang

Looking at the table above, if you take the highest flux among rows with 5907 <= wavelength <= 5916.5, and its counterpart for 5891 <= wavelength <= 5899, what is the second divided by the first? 0.88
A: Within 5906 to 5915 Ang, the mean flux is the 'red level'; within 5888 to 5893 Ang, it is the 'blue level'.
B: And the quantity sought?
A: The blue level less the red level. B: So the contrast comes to -1.0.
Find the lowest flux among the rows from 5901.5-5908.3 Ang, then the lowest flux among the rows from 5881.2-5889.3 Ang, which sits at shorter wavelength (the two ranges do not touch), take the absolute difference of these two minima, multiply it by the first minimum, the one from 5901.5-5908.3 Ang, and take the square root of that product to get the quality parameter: 1.3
